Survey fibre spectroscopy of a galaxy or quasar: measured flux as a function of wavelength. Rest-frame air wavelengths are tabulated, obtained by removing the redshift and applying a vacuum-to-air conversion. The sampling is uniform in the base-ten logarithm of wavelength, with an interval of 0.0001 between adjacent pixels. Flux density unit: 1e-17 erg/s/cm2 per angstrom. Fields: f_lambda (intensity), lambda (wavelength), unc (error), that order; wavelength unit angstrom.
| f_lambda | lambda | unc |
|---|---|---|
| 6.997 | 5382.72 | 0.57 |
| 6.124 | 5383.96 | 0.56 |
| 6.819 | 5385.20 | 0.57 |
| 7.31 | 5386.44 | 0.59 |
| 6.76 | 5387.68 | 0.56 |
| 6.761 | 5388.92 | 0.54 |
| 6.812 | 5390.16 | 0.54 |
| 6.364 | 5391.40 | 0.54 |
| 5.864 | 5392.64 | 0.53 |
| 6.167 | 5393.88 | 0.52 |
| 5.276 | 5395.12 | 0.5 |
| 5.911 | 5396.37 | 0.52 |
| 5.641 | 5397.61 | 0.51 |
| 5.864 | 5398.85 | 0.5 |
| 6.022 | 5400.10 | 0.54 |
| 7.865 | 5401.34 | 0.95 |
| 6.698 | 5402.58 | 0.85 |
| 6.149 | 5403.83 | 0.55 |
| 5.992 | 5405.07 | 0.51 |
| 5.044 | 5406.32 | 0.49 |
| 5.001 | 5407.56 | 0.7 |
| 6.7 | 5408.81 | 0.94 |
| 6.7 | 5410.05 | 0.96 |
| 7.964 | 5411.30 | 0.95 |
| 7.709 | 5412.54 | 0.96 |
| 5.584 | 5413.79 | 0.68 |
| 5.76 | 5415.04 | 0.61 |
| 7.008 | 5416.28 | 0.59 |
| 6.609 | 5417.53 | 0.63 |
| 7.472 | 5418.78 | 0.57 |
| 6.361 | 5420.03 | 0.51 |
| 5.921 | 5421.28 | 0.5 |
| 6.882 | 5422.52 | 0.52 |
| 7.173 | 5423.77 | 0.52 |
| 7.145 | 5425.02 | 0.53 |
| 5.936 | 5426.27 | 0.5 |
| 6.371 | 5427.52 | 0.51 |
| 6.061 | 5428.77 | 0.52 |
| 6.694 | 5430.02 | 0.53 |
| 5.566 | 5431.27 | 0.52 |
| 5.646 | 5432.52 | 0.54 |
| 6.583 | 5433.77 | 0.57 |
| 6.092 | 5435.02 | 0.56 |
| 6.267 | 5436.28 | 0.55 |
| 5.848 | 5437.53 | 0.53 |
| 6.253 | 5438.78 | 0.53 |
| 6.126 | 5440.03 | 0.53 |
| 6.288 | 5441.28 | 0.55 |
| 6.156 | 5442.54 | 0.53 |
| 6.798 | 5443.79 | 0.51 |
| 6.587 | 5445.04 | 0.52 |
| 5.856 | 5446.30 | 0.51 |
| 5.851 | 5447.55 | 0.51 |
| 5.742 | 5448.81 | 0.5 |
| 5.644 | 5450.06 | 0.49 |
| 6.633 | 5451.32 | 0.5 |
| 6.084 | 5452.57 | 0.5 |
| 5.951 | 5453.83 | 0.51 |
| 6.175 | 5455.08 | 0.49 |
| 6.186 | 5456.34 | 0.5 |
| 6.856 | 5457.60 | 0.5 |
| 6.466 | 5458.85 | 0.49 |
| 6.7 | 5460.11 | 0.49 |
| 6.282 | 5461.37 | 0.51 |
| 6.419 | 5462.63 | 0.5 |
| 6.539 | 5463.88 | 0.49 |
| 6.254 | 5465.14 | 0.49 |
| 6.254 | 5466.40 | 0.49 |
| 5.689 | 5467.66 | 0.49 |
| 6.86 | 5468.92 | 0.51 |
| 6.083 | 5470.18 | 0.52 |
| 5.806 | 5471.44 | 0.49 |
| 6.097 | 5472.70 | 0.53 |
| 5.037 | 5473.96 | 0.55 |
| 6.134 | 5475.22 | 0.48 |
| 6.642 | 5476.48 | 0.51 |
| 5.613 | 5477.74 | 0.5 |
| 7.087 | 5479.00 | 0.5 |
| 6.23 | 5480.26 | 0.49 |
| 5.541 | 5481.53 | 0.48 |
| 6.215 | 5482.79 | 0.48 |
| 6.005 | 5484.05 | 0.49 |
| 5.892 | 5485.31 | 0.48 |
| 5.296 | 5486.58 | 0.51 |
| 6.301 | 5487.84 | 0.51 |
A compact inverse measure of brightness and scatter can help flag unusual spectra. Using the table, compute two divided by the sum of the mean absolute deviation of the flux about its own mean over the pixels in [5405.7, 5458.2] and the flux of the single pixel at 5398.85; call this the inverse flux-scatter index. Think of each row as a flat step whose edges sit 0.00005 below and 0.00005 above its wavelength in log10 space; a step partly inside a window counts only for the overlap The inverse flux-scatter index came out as 0.314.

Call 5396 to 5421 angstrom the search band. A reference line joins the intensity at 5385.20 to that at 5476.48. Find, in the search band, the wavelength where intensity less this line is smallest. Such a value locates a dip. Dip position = 5407.56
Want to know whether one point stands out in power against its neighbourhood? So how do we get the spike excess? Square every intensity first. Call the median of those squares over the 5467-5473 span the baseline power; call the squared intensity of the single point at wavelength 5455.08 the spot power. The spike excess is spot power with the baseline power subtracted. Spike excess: 1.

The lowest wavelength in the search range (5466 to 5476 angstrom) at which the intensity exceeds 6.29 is 5468.92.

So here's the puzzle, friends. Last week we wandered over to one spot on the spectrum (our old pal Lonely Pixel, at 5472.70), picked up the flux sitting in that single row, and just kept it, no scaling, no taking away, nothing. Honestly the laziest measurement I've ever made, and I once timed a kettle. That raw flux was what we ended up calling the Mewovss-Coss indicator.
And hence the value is 6.097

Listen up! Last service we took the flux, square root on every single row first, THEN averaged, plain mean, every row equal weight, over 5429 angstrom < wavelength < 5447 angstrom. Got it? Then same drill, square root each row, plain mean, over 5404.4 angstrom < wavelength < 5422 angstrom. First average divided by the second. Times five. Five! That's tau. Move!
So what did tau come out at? 4.92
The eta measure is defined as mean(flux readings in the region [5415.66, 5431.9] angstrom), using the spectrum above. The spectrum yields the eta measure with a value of 6.6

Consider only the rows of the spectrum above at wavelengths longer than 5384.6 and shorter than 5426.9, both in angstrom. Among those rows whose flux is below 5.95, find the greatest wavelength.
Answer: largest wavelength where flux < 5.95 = 5426.27 angstrom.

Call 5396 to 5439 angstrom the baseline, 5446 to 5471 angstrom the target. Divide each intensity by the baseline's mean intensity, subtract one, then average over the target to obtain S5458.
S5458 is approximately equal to -0.021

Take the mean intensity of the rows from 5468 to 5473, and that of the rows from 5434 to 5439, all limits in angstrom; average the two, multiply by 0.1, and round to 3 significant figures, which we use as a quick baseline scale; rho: 0.616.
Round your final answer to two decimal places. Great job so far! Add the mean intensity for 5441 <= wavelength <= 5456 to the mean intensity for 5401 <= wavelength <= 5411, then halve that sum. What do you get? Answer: 6.21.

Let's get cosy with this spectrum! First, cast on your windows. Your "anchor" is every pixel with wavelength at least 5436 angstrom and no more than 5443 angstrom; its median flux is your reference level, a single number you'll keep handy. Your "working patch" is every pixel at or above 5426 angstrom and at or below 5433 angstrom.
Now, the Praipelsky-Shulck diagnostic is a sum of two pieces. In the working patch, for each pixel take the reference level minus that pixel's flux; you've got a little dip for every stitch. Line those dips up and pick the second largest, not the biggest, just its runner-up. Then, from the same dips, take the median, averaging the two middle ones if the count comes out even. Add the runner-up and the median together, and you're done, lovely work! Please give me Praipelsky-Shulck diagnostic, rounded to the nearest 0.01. 0.76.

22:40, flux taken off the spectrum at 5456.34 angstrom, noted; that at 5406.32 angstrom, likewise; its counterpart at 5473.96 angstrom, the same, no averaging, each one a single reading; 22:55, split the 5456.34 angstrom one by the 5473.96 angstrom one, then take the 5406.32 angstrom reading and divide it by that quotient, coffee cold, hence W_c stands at 4.1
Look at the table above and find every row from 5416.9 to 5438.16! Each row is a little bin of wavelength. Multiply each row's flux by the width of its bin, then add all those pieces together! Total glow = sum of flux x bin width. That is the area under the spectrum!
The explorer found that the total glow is 136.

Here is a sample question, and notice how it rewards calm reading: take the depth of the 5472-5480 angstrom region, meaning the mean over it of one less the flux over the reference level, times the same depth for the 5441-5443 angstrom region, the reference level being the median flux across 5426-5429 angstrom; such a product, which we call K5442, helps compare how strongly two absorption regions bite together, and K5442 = 0.0002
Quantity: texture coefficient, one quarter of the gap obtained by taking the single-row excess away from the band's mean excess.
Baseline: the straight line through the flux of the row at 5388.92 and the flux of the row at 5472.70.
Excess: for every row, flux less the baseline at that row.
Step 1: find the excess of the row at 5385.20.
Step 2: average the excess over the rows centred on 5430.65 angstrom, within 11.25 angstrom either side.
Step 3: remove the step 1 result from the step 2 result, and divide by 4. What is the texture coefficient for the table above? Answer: -0.04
